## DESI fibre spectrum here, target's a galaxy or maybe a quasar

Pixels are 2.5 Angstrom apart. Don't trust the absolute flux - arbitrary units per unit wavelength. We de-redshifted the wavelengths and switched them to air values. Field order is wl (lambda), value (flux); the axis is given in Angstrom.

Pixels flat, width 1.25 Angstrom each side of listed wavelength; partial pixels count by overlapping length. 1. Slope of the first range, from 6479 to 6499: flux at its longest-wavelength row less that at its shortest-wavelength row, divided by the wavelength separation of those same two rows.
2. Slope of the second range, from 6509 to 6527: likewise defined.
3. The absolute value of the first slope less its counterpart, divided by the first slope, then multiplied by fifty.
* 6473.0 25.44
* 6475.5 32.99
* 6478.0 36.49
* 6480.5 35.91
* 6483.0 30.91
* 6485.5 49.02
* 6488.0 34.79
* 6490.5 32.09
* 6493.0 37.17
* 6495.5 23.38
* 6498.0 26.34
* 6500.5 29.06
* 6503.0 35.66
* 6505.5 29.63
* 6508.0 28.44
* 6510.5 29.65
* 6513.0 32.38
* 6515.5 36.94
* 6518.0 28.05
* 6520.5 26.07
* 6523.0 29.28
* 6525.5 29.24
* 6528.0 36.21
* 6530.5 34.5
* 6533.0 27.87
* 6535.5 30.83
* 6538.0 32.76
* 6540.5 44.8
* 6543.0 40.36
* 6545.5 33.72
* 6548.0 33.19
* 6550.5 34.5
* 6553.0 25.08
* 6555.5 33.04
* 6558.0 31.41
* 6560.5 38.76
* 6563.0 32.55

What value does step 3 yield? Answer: -48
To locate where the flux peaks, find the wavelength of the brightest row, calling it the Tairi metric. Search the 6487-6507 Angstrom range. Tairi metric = 6493.0 Angstrom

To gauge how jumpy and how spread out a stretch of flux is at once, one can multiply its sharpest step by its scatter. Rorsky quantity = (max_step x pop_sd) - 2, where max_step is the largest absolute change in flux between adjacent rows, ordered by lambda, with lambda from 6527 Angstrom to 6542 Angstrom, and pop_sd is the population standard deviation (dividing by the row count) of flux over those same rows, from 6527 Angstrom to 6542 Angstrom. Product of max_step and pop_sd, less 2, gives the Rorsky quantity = 62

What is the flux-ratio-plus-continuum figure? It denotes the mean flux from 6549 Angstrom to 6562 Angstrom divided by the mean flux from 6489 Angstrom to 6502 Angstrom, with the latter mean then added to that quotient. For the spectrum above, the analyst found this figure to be 31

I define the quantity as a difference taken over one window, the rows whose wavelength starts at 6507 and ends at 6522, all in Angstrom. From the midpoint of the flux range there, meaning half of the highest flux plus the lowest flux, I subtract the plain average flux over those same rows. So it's 1.2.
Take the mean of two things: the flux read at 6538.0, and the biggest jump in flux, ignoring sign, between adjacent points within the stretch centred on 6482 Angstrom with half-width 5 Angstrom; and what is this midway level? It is 25.4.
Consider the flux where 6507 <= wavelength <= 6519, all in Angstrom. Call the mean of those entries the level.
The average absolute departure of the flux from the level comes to 2.9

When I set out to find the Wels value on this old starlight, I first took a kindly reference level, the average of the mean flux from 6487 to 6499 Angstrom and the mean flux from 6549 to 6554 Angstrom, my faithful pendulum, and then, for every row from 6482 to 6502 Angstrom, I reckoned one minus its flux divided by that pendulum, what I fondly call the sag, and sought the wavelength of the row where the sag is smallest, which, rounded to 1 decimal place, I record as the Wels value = 6485.5 Angstrom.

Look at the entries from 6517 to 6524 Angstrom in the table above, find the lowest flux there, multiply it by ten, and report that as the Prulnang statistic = 261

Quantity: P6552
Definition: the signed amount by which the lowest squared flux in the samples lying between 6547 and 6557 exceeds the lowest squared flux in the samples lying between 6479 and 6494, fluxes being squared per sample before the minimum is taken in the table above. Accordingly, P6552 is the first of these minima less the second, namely -326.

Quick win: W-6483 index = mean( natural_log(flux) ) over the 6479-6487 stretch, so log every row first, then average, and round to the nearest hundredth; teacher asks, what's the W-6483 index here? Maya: 3.63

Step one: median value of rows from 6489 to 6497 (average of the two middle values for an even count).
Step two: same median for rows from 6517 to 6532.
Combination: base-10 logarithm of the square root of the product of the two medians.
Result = 1.49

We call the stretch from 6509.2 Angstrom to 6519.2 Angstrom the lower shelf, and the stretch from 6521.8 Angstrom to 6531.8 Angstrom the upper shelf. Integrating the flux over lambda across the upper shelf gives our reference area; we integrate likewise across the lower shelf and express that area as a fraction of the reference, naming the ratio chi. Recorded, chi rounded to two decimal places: 0.98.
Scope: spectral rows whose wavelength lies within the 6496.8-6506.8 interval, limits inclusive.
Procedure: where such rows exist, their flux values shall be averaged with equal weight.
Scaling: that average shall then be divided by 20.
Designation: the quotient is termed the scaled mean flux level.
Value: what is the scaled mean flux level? 1.51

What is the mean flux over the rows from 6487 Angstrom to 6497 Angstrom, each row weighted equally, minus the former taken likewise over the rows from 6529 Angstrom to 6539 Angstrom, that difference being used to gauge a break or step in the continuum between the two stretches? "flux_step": 0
